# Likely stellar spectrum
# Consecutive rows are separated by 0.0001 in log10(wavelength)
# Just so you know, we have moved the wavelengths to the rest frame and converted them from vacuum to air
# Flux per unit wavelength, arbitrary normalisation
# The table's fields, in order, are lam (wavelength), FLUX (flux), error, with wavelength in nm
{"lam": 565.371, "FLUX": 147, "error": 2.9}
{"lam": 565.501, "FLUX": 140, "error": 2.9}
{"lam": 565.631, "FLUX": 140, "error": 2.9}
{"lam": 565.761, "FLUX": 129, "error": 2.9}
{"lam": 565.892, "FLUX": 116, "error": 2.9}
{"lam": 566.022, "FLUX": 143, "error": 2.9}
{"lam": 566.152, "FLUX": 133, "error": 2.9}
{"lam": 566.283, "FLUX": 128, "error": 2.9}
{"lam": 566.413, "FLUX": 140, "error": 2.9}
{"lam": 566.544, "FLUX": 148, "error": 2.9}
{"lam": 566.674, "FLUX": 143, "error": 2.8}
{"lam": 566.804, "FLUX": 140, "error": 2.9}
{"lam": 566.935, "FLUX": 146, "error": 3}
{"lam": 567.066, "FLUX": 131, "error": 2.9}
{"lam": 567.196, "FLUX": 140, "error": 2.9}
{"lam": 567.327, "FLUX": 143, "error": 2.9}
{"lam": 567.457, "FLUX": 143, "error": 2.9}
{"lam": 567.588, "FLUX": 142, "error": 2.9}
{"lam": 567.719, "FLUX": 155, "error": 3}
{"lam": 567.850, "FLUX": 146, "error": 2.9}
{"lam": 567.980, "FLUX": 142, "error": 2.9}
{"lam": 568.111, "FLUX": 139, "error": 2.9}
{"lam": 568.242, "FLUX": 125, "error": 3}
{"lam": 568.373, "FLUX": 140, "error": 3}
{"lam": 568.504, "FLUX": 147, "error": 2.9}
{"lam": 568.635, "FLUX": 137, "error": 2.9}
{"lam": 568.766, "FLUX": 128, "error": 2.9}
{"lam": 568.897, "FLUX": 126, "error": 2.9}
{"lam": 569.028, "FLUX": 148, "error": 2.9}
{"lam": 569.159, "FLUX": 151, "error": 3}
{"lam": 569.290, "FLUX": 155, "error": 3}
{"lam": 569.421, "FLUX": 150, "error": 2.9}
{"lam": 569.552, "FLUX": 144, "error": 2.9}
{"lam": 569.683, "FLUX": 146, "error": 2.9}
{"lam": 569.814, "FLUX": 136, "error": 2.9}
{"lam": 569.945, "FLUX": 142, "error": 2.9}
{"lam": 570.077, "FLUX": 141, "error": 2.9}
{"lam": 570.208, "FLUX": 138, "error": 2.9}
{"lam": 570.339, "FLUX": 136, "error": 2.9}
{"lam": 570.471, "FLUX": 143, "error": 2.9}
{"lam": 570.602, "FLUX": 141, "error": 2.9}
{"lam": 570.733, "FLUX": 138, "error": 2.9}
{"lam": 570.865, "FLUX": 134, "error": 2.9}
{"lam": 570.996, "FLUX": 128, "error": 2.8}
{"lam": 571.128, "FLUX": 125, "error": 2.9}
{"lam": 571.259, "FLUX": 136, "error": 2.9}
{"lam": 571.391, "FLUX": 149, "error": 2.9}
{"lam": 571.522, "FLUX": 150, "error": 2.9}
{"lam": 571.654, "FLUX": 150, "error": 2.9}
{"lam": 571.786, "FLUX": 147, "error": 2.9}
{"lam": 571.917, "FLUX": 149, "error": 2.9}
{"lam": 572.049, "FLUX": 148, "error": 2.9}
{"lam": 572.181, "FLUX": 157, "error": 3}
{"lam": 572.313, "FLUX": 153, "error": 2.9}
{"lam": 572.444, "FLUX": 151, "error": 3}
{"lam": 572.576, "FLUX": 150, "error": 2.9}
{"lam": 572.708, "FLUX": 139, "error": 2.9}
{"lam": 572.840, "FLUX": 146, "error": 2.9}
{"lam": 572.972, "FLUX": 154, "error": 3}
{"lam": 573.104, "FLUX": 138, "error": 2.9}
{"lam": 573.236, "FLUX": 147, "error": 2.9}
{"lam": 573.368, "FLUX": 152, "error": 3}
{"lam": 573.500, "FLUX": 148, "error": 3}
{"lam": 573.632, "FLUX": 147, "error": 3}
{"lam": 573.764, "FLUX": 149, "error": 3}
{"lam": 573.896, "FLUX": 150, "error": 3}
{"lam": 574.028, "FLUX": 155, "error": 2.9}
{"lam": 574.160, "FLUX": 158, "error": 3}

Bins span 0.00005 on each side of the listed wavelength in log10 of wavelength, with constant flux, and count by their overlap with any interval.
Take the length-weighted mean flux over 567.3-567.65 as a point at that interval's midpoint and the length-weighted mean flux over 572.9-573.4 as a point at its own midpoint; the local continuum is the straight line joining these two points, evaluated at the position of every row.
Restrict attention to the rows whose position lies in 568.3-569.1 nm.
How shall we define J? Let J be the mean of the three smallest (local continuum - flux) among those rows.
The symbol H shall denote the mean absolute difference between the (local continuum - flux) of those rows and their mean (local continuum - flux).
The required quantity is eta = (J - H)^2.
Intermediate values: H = 7.4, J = -1.3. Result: 75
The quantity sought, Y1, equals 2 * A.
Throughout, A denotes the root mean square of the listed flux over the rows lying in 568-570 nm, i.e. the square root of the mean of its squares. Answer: 282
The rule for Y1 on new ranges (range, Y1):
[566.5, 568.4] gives 283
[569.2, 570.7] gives 286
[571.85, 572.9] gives 298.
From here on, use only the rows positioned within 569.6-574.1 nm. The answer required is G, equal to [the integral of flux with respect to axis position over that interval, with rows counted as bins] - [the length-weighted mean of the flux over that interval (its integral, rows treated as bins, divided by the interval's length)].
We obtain 506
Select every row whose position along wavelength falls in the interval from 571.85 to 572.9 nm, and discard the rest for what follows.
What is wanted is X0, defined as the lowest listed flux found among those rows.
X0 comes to 139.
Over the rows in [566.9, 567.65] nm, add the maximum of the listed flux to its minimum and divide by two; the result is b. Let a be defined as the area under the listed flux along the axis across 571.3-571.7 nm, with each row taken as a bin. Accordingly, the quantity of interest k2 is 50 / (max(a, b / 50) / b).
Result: 116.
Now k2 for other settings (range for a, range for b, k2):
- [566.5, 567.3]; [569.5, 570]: 62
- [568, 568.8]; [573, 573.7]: 66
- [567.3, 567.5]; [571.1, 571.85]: 240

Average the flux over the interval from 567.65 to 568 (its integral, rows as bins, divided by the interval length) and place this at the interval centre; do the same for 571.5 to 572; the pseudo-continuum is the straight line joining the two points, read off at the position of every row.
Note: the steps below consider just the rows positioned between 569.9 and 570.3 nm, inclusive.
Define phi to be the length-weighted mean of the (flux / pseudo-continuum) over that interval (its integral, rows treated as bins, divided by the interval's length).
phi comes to 0.94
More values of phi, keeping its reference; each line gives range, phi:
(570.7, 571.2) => 0.88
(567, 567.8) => 0.96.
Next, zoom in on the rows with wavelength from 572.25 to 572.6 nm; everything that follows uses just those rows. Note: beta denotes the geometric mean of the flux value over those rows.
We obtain 151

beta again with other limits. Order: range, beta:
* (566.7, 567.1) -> 139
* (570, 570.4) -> 138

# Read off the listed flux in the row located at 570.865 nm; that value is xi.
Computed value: 134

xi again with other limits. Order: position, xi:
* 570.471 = 143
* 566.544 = 148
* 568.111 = 139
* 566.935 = 146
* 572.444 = 151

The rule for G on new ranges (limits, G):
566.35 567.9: 79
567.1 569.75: 235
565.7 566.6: -13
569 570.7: 101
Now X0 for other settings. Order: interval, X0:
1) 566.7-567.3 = 131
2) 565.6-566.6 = 116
